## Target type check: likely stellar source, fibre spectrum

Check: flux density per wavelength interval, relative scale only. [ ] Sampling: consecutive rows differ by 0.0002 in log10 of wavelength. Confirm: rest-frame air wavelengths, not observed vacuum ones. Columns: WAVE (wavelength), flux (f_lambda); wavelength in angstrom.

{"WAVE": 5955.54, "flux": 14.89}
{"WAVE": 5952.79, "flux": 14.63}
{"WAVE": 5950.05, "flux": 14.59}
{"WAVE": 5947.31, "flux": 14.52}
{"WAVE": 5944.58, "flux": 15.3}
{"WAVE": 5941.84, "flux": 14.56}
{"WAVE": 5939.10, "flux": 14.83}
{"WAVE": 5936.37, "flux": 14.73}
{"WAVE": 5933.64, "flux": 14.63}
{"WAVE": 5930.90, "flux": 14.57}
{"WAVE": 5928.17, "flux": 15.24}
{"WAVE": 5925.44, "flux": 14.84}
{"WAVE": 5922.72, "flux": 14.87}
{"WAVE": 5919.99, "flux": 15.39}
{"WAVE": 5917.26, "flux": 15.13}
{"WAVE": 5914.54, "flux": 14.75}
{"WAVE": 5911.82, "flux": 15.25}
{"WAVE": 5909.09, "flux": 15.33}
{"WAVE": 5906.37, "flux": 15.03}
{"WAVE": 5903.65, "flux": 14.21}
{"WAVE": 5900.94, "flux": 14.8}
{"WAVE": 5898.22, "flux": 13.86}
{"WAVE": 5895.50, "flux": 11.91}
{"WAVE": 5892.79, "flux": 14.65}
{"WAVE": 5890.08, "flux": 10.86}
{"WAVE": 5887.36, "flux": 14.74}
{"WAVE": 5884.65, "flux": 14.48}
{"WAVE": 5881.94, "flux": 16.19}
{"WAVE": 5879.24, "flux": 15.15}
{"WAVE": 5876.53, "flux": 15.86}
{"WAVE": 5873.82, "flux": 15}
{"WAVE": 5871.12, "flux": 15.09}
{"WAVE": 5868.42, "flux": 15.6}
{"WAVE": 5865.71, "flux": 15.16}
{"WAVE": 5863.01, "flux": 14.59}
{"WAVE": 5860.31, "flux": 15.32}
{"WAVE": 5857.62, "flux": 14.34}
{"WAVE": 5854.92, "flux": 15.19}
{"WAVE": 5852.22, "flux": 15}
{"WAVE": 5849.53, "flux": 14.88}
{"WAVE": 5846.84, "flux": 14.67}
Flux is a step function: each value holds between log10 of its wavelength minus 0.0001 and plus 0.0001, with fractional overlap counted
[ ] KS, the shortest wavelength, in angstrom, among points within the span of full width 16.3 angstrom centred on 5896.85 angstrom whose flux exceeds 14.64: 5892.79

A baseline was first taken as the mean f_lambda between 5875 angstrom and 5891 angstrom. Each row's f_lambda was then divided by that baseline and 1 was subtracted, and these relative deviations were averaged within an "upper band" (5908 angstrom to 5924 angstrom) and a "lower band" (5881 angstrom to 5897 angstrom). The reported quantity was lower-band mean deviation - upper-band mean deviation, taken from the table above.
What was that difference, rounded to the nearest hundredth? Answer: -0.09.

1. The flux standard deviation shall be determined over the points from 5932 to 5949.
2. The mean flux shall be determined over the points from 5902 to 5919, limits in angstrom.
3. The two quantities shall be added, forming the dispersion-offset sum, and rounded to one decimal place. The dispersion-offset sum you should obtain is 15.2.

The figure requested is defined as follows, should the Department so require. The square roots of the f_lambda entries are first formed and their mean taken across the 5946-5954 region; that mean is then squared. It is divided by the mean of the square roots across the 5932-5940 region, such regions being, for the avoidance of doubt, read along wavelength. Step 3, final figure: 3.80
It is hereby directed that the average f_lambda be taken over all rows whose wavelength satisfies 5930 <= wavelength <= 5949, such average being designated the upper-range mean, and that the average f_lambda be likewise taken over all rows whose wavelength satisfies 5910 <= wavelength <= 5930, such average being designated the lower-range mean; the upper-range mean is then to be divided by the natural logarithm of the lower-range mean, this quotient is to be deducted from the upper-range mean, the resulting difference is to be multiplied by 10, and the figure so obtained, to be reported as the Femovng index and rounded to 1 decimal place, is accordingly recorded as 93.0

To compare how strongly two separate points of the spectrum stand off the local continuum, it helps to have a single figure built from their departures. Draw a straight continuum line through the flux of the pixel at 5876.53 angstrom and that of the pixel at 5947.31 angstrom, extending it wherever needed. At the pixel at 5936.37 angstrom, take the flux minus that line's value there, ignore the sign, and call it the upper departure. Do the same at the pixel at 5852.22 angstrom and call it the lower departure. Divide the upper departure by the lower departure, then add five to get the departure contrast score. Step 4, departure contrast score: 5.0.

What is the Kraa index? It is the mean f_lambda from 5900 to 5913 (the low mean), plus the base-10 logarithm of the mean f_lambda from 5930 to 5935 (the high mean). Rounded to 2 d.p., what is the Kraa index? 16.09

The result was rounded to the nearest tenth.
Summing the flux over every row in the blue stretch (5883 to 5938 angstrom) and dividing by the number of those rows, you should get 14.5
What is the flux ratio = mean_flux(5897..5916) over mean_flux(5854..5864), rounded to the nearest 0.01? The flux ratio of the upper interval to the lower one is 0.99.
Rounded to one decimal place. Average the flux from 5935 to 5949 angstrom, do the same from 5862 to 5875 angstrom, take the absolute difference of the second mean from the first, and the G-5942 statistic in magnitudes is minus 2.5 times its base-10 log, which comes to 1.3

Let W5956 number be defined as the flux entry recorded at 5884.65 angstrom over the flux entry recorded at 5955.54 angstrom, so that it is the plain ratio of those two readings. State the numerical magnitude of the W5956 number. 0.97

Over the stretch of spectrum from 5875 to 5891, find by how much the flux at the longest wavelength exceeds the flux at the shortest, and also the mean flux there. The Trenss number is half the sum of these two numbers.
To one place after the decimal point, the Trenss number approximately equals 4.8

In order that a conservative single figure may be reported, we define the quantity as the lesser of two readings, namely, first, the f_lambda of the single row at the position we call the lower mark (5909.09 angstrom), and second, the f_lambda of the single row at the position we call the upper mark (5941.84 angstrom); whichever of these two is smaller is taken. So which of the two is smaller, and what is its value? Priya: 14.6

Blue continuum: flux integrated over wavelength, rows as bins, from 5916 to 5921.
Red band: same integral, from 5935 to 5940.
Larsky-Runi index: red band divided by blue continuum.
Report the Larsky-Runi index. 0.97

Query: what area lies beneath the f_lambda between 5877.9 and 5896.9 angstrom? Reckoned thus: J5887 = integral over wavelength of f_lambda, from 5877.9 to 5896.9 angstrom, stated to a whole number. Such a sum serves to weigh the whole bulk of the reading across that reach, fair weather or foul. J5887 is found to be 266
